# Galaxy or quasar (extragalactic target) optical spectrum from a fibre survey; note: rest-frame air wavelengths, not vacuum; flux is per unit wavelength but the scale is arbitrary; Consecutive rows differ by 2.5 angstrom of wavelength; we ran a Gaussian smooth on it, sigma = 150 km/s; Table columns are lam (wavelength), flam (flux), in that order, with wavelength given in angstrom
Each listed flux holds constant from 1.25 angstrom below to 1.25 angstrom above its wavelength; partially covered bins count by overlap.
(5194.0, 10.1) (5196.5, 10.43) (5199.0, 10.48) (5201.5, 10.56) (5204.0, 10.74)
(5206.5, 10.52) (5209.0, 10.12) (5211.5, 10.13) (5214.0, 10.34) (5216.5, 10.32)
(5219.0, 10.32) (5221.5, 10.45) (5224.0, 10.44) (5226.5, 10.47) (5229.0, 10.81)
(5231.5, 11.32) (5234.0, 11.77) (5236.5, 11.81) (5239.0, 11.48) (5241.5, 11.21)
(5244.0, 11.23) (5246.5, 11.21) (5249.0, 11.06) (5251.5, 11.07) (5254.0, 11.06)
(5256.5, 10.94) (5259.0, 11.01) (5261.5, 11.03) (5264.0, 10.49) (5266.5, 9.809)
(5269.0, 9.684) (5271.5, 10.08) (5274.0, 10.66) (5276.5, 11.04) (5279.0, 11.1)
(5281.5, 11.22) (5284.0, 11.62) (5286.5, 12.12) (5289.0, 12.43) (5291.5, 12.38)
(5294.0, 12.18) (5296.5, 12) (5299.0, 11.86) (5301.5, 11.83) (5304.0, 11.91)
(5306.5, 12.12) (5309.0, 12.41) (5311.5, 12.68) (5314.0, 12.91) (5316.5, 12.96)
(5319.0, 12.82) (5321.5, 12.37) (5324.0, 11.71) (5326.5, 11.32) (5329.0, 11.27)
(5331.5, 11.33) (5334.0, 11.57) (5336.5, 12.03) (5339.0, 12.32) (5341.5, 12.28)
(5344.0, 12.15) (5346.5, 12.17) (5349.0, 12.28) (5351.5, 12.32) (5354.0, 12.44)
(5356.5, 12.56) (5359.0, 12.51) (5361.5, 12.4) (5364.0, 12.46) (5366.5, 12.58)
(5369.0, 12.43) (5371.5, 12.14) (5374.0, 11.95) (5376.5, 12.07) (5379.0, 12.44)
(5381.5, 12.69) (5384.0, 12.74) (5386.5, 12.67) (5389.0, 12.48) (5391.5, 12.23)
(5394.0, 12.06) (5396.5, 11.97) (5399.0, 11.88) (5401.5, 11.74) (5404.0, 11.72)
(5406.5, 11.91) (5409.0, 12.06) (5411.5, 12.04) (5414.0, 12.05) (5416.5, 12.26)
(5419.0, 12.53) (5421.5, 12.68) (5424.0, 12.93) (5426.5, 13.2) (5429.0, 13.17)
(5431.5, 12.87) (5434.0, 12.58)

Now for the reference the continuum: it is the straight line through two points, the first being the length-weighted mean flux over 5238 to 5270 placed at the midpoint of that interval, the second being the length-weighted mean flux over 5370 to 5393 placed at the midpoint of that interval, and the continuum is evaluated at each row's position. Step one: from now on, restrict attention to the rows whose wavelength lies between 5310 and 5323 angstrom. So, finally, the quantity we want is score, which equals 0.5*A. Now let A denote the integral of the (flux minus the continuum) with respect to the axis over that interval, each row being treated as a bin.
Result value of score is 7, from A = 14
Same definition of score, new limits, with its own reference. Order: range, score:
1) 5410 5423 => -3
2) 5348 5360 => 2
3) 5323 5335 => -2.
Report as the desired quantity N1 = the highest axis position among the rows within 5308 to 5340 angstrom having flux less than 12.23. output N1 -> 5336.5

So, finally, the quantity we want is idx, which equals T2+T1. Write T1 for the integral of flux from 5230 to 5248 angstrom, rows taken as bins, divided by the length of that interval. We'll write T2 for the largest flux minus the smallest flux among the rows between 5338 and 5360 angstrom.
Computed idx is 11.8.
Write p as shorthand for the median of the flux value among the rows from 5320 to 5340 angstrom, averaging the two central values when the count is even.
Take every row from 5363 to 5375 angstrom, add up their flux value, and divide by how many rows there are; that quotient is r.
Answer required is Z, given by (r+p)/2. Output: 12.0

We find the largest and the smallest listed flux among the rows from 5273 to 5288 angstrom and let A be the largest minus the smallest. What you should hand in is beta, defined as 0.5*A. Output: 0.7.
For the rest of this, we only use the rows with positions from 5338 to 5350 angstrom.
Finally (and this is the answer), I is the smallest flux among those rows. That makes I 12.15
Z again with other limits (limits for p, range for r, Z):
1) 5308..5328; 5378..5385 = 12.6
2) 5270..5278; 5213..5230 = 10.6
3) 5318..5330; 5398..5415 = 11.8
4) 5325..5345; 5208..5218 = 11.0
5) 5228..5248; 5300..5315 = 11.8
